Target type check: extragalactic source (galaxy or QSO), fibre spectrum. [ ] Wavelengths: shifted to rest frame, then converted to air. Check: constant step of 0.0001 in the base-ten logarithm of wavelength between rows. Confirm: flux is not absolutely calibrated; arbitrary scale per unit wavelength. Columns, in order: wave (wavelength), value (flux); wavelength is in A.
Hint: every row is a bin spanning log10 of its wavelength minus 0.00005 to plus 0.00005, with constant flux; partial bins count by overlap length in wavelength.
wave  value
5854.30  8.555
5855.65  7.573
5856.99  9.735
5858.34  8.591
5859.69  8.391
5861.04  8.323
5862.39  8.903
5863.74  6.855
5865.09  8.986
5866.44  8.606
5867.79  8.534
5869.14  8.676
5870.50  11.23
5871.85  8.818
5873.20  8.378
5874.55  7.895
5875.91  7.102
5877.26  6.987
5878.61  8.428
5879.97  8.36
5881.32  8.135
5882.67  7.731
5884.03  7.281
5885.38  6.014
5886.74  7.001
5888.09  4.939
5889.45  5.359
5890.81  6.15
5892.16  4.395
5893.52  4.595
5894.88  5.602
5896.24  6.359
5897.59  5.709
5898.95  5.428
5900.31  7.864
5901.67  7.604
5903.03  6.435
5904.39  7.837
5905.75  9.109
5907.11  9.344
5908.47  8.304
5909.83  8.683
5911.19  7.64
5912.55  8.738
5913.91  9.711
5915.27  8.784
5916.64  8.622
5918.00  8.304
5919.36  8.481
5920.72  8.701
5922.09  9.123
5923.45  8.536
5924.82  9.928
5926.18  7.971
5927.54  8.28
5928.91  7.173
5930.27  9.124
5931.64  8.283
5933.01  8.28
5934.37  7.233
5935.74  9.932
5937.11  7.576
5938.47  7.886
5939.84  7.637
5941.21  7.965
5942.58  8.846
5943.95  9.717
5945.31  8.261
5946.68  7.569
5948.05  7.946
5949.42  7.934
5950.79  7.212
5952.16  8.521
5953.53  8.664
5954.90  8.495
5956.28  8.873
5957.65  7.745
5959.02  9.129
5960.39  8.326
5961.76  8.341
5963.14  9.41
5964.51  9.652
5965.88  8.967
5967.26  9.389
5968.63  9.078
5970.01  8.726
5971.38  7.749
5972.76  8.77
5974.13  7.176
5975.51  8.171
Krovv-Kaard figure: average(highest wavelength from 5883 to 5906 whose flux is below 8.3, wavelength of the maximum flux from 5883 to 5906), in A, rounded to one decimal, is 5905.1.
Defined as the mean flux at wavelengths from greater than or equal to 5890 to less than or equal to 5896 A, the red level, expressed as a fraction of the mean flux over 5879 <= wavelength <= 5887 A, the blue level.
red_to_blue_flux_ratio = 0.70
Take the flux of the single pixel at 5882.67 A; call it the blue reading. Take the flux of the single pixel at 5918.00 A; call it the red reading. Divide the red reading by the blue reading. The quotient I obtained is 1.07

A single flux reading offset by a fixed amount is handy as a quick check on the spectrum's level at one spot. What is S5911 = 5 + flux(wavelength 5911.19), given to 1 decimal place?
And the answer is 12.6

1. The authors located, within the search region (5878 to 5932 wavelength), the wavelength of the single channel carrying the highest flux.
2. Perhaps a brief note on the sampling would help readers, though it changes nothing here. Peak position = 5924.82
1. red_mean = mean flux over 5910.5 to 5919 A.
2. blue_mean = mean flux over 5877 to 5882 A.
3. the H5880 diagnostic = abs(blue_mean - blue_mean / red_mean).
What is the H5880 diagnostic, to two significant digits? 7.1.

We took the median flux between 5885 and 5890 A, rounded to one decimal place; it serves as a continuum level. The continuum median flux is 5.7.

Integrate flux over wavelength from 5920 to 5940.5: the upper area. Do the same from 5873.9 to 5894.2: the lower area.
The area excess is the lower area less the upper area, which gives -36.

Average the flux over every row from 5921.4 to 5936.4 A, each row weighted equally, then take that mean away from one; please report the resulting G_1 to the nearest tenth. -7.5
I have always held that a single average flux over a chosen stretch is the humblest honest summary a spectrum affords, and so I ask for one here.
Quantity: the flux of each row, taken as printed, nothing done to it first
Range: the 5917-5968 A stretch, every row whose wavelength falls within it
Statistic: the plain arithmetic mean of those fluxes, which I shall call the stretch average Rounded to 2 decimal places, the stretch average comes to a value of 8.47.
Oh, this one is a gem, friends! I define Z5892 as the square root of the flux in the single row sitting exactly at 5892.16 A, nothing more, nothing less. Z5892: 2.10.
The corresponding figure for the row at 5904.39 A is 2.80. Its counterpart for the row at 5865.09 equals 3.00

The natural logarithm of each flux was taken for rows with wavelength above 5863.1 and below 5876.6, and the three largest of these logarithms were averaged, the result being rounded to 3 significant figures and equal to 2.26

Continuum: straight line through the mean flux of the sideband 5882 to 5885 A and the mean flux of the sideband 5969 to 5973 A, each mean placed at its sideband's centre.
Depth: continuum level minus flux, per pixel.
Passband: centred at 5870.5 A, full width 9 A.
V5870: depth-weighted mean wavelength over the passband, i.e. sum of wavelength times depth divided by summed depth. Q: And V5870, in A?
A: 5870.2 A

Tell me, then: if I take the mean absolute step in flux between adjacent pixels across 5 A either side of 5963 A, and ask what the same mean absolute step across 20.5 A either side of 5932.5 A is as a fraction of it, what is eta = 1.58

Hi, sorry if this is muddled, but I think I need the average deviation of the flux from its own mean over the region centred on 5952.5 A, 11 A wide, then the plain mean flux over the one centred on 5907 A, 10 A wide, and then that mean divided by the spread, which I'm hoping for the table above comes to 18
